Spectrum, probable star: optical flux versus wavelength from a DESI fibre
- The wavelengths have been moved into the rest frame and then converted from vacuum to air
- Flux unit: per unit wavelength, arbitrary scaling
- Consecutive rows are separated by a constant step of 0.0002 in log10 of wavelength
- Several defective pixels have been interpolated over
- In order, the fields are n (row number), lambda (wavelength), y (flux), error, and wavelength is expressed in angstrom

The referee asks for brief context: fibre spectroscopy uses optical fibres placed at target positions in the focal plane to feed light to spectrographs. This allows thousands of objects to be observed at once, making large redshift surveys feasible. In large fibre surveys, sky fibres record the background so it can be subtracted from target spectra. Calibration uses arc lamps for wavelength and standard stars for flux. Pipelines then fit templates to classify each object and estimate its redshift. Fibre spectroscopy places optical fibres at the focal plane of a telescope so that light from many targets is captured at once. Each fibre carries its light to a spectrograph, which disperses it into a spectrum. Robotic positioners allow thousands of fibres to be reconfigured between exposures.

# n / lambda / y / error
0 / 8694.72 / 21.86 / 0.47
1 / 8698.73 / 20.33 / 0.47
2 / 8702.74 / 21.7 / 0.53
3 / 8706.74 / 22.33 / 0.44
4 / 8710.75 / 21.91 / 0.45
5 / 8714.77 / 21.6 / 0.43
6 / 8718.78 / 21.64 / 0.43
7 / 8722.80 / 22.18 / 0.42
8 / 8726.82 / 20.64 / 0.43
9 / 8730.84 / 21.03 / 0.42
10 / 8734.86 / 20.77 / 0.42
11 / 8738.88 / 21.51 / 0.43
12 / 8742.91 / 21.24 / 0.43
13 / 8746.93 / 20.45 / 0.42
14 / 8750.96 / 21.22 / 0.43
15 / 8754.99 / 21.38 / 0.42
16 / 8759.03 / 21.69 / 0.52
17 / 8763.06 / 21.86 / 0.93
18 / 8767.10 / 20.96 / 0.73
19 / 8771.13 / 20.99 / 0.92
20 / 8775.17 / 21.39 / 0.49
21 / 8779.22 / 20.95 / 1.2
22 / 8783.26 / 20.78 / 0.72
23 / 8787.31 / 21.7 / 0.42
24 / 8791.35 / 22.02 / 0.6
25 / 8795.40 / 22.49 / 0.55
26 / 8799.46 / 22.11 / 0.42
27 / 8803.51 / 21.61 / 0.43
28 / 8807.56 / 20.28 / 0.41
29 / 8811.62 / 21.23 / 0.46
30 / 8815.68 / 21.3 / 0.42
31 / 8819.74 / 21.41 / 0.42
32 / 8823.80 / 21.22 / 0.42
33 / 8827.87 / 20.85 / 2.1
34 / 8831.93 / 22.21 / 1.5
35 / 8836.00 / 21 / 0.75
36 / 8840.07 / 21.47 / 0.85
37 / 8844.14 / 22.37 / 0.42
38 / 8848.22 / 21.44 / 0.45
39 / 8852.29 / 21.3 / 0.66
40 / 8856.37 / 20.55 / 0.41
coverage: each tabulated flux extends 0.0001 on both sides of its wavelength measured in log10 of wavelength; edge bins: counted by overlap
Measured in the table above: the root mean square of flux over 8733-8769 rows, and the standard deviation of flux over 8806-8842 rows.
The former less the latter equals 20.7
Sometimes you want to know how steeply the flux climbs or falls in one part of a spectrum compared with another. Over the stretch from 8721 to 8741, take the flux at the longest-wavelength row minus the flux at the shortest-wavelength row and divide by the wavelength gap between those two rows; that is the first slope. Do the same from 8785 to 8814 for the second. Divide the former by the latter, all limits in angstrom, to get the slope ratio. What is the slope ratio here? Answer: 2.2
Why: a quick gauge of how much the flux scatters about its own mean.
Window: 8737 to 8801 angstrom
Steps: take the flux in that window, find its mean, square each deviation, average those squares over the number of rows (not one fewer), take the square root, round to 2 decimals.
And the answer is 0.52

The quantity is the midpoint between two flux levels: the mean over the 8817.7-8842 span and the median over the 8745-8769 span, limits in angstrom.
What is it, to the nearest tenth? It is 21.3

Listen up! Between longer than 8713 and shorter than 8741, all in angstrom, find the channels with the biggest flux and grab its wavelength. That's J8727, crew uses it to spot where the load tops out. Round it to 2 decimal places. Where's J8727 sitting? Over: 8722.80 angstrom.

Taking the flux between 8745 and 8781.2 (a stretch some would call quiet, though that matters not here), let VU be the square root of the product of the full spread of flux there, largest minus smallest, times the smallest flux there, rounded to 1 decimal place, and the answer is 5.4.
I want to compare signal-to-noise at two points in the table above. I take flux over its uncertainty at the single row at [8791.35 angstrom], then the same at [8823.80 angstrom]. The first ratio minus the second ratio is -13.8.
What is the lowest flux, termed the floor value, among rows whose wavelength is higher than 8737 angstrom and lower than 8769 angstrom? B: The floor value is 20.45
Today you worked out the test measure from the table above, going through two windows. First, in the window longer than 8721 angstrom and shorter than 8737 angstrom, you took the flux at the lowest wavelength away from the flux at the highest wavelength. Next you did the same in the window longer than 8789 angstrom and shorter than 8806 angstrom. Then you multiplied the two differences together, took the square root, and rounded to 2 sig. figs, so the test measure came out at 0.76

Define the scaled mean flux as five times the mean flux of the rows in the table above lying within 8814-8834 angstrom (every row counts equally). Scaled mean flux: 107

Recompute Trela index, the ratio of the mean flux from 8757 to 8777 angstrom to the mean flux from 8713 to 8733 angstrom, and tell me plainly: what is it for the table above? 1.00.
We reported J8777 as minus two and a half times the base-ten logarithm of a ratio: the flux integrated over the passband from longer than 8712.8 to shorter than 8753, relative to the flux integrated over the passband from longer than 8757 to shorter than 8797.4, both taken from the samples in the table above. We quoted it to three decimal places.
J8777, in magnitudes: 0.018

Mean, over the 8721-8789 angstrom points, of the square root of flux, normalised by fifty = 0.0921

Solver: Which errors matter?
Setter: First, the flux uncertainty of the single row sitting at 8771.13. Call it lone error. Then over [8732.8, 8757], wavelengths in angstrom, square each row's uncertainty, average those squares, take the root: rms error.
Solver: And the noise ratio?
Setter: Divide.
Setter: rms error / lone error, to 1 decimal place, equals 0.5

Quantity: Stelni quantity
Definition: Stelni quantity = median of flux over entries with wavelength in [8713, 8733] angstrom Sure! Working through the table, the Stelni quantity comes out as 21.6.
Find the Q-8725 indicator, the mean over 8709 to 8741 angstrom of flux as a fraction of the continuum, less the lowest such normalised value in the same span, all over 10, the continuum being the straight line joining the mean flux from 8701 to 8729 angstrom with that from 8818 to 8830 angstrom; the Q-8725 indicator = 0.0035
